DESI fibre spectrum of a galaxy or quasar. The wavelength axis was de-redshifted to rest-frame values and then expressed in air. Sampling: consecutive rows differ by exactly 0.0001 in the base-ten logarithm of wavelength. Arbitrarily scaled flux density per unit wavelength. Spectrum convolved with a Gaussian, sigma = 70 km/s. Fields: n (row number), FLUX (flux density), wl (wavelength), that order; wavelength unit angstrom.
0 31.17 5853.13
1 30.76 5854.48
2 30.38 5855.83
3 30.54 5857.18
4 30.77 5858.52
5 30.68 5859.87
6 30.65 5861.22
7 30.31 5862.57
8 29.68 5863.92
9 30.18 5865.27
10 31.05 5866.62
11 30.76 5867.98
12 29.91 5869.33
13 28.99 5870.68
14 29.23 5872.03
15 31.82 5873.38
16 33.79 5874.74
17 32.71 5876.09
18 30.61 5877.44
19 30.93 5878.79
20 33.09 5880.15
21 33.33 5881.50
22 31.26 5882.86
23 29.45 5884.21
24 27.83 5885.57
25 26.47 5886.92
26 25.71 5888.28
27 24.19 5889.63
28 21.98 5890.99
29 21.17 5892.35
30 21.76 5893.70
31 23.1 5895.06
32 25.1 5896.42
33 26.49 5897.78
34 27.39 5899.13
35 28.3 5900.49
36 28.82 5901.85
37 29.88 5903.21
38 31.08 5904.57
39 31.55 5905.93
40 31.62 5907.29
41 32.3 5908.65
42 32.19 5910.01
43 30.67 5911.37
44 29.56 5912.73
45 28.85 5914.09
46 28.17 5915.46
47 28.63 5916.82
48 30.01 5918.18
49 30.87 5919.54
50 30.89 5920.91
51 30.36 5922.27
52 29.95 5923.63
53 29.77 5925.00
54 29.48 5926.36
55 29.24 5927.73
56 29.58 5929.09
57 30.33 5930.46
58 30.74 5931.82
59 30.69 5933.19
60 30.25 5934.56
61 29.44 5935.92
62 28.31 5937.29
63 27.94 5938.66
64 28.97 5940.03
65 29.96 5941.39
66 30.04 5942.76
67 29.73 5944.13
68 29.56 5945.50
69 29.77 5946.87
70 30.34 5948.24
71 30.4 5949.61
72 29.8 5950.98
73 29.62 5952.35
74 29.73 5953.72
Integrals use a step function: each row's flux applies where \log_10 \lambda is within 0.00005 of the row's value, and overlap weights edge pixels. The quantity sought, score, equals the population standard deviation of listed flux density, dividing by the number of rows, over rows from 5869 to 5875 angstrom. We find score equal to 1.8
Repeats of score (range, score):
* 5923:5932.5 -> 0.5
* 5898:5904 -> 0.9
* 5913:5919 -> 0.7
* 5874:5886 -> 1.9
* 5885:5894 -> 2.4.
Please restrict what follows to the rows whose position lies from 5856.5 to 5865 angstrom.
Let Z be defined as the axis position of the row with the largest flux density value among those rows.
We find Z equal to 5858.52 angstrom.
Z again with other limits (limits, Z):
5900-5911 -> 5908.65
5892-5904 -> 5903.21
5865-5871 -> 5866.62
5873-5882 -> 5874.74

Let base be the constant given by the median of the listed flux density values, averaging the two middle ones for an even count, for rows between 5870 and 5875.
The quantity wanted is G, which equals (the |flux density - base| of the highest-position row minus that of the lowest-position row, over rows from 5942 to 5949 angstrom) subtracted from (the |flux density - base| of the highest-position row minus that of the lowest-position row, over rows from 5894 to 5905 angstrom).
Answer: -6.6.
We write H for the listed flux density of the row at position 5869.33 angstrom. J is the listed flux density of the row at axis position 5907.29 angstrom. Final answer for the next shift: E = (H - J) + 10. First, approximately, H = 29.91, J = 31.62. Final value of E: 8.3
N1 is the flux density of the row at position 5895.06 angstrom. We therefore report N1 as 23.1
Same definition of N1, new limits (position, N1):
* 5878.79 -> 30.93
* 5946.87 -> 29.77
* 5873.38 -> 31.82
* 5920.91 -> 30.89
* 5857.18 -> 30.54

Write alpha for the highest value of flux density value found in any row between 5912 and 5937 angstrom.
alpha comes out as 30.89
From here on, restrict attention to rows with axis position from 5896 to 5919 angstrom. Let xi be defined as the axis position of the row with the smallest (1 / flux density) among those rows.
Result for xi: 5908.65 angstrom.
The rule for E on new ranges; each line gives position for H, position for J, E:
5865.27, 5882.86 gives 8.9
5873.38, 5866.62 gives 10.8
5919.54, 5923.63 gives 10.9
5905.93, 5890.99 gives 19.6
